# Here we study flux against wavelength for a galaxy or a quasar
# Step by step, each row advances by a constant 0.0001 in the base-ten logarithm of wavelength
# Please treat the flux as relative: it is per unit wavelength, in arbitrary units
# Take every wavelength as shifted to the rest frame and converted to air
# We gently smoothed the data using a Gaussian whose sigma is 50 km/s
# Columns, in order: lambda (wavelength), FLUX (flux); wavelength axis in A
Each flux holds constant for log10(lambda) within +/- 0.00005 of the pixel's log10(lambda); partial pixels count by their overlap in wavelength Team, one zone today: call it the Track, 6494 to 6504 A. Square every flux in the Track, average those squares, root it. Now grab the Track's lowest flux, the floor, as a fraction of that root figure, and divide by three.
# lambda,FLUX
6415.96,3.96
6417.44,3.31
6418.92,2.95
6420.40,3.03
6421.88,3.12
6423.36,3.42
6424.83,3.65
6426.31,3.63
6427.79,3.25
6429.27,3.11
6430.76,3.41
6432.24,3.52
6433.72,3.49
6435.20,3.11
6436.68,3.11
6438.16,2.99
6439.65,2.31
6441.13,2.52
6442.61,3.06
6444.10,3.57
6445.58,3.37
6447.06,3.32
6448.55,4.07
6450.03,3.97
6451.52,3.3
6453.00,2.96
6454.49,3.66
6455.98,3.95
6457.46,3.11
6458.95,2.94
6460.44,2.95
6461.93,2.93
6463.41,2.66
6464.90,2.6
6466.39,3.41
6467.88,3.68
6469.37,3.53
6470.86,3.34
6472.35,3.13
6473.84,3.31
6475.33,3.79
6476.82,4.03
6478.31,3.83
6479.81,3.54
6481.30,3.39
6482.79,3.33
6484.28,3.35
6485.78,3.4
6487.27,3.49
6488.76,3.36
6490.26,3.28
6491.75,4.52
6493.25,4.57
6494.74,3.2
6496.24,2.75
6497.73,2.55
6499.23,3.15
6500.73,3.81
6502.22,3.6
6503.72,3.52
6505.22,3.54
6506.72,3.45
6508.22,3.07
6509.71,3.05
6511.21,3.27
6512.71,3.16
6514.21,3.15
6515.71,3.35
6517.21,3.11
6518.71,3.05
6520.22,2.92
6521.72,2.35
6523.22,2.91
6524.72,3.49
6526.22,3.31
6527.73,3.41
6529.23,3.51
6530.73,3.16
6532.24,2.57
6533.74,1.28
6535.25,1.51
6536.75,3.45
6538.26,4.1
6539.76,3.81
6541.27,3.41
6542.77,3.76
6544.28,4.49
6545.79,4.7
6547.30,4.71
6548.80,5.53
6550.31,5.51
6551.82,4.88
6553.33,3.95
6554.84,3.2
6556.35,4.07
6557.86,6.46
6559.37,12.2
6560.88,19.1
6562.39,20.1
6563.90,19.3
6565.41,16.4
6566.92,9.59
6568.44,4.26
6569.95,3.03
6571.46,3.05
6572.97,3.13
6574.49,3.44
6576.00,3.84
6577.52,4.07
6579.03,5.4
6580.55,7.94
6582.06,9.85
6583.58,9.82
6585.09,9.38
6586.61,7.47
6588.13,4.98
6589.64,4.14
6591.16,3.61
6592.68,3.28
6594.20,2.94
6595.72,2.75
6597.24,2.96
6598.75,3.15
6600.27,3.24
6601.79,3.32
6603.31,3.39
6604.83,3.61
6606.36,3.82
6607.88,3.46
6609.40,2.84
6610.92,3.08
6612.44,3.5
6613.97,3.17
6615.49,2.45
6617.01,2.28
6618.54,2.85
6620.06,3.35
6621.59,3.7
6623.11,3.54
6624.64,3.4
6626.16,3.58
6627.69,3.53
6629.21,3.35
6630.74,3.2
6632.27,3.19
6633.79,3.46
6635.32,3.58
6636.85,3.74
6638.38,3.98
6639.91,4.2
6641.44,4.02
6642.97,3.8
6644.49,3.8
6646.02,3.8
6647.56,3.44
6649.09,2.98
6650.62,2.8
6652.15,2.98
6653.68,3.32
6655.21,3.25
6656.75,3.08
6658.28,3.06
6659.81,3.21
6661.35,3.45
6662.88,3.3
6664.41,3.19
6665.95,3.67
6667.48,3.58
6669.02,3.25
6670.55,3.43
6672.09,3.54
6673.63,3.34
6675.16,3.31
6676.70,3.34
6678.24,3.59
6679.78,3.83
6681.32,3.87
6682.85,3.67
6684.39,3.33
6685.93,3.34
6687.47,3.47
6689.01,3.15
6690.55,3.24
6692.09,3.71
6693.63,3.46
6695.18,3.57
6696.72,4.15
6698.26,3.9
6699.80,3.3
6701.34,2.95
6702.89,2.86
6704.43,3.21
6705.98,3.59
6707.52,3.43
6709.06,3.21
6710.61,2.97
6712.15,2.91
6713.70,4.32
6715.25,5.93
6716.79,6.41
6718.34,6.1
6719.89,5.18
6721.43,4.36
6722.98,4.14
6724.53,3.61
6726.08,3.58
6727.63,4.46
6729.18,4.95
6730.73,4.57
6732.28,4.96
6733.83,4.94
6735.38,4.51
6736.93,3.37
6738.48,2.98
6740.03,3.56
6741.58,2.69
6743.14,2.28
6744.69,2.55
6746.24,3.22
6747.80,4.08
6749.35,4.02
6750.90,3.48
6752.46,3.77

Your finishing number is 0.26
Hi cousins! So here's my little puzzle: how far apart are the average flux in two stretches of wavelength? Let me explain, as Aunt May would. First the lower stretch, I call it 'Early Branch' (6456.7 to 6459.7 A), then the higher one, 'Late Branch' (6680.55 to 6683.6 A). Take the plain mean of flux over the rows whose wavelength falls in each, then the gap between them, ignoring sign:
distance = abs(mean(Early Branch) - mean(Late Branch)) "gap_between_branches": 0.75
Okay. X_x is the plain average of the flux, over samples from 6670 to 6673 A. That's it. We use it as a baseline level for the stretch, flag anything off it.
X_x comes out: 3.5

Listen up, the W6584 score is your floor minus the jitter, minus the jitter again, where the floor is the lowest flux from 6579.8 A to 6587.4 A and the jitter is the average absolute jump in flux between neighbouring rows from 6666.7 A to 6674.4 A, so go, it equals 7.06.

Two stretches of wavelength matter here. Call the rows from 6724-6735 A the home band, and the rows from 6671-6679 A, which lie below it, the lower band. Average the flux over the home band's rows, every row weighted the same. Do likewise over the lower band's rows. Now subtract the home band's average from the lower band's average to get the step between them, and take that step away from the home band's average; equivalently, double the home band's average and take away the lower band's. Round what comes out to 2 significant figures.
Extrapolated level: 5.5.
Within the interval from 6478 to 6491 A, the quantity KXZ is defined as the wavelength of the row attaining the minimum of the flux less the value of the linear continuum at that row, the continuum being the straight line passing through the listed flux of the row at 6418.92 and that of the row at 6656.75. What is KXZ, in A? 6490.26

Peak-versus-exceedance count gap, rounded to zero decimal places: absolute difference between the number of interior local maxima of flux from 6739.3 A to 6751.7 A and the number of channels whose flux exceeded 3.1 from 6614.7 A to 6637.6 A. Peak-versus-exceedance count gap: 11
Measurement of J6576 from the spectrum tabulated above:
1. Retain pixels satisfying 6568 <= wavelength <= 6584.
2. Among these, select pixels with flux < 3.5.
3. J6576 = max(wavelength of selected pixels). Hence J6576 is 6574.49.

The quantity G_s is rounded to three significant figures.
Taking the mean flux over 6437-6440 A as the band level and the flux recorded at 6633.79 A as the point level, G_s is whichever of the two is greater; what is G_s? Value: 3.46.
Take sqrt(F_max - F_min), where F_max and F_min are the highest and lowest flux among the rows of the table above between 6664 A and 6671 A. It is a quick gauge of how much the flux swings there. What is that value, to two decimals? 0.69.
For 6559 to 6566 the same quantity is 2.81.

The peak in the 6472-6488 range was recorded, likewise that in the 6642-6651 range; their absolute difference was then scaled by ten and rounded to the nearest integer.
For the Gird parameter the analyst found 2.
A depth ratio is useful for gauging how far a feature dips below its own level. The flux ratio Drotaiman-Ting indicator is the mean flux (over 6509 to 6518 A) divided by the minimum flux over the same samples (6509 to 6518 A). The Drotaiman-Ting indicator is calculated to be 1.04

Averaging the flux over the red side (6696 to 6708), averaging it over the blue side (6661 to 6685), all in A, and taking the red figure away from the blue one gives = 0.1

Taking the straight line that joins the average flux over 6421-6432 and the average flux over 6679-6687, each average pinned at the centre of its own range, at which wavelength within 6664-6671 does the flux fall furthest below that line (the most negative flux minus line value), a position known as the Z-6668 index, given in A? 6664.41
